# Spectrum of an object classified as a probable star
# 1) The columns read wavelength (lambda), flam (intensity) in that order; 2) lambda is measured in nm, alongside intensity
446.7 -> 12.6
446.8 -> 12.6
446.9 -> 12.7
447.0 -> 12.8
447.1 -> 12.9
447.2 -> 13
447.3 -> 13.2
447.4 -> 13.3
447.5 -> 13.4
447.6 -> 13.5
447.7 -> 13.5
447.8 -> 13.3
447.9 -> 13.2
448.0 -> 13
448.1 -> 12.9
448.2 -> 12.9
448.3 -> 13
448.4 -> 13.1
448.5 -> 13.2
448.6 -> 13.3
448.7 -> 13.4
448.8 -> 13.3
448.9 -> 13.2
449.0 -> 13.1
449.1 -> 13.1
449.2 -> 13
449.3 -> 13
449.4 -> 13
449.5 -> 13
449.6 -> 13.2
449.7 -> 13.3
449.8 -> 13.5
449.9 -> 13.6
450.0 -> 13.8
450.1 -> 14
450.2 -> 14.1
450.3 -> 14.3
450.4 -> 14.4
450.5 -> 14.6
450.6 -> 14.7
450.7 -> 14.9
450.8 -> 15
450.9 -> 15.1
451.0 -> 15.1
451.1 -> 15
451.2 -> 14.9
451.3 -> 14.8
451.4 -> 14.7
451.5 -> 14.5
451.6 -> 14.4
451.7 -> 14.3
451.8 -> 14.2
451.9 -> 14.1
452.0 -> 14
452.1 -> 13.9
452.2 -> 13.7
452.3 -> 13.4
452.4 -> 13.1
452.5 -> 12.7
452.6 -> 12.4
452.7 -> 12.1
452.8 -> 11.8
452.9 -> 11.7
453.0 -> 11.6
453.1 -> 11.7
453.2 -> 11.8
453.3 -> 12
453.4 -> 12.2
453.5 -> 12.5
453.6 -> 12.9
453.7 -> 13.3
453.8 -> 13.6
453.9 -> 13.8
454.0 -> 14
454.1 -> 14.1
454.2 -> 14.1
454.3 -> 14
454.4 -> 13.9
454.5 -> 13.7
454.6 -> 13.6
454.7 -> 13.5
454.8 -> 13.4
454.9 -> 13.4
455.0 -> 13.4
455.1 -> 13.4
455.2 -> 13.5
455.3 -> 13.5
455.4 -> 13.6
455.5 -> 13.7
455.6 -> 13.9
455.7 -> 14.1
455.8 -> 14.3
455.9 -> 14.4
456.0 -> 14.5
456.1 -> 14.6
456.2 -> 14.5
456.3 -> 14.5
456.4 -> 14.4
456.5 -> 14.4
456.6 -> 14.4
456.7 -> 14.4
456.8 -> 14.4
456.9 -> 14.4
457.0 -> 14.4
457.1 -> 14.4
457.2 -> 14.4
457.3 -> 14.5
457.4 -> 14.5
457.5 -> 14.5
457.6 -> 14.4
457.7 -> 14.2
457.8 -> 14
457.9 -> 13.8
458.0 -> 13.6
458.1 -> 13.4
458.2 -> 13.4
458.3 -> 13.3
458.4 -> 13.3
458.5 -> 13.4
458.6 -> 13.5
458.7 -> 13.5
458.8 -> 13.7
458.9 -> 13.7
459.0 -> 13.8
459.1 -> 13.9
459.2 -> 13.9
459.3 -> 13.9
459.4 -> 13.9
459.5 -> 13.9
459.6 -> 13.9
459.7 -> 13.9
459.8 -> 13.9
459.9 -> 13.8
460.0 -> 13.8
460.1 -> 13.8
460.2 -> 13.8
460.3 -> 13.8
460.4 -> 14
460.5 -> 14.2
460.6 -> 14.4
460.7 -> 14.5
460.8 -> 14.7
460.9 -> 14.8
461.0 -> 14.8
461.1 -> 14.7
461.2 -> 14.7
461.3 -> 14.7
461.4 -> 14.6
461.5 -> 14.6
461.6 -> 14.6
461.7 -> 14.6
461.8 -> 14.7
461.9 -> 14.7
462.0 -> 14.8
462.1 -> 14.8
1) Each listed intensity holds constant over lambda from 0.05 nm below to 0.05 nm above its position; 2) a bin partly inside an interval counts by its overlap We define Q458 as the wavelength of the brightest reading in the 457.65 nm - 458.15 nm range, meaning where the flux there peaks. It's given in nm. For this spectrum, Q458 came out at 457.7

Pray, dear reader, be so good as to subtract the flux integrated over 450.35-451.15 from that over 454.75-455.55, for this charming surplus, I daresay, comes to -1.1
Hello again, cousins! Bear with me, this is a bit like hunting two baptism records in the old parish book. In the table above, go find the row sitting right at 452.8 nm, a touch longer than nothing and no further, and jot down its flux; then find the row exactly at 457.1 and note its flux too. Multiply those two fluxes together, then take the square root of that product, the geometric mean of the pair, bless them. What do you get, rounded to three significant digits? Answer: 13.0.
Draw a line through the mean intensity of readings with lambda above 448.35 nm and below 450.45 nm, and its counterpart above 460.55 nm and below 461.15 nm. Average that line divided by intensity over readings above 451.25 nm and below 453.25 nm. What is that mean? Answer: 1.04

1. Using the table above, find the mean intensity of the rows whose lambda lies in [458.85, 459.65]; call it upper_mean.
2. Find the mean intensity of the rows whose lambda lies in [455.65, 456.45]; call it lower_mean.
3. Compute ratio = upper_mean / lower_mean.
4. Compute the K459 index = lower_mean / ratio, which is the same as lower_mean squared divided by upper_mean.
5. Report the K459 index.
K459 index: 15.0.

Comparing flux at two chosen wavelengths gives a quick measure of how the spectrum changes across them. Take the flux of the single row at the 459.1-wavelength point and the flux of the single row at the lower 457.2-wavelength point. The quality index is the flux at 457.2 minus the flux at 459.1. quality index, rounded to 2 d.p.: 0.50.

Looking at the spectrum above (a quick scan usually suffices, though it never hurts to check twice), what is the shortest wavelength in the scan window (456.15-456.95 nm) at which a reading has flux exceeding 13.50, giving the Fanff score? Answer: 456.2 nm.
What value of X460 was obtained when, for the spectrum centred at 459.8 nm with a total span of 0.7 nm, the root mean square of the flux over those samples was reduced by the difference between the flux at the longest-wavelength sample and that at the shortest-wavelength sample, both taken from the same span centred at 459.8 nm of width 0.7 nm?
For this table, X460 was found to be 14.0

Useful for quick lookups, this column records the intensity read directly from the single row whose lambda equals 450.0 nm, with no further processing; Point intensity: 13.8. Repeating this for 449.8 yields 13.5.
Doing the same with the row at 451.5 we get 14.5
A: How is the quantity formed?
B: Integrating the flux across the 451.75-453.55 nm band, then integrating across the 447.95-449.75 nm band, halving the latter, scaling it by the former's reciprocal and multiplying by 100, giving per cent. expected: 52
